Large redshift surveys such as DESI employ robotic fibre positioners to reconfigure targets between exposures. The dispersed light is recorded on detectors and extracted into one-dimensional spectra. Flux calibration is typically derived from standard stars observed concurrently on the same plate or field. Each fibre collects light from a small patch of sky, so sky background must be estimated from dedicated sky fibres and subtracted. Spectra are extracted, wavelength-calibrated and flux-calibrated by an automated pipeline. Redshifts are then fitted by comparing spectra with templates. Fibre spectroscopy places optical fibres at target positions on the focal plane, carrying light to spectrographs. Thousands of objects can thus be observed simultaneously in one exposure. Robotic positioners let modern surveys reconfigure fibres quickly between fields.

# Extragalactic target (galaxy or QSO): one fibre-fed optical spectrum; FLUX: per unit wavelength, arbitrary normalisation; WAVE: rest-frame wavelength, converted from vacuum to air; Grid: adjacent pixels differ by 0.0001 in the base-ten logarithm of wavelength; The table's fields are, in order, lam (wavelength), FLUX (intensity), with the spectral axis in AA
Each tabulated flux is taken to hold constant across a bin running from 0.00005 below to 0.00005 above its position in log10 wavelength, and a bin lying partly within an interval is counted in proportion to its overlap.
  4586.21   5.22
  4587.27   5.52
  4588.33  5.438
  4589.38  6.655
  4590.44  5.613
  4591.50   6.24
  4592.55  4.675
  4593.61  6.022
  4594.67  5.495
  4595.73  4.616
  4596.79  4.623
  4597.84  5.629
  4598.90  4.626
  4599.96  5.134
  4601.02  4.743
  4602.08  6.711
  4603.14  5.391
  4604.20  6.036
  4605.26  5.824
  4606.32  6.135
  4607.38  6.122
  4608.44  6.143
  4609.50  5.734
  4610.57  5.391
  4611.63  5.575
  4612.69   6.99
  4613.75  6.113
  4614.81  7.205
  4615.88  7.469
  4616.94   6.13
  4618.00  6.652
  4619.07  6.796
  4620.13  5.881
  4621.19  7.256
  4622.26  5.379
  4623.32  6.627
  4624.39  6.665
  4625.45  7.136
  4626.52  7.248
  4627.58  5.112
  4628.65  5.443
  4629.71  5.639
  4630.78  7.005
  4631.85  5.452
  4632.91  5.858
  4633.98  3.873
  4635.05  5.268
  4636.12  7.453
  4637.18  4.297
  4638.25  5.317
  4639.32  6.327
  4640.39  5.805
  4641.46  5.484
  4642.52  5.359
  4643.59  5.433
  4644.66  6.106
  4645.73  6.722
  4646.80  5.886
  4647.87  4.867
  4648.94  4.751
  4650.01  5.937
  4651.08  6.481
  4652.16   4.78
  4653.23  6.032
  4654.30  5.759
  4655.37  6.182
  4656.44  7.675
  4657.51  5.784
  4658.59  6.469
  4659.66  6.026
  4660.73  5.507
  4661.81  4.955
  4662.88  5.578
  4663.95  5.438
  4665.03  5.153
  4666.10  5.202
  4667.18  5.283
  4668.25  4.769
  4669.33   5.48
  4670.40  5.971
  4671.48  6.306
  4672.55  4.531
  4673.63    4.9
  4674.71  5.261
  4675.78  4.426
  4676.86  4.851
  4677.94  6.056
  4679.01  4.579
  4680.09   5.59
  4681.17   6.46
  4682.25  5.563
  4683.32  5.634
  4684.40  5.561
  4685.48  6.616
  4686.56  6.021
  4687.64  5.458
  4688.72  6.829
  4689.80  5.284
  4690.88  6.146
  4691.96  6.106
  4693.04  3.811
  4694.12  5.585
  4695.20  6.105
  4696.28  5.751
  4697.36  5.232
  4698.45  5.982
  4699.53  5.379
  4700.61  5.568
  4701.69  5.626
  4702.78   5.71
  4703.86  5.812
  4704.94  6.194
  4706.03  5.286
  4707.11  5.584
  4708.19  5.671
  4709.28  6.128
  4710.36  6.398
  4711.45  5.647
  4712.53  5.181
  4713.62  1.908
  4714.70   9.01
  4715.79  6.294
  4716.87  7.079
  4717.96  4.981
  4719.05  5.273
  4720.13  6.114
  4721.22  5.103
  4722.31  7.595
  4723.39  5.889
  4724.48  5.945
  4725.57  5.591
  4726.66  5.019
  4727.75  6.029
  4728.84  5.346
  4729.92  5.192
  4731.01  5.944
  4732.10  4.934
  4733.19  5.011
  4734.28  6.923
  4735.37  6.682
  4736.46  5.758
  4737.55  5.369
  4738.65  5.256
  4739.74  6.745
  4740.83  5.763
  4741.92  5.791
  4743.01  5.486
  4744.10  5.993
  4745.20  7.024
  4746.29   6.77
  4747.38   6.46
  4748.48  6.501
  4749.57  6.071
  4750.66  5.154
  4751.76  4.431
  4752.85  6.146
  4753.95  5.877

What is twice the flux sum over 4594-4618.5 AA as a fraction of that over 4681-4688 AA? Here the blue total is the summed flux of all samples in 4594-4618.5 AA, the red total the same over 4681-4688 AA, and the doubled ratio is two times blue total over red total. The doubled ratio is 6.5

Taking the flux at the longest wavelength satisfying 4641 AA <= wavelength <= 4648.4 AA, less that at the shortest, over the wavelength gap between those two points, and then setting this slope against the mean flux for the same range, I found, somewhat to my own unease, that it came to -0.017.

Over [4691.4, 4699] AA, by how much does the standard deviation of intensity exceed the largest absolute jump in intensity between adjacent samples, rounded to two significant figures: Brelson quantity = -1.5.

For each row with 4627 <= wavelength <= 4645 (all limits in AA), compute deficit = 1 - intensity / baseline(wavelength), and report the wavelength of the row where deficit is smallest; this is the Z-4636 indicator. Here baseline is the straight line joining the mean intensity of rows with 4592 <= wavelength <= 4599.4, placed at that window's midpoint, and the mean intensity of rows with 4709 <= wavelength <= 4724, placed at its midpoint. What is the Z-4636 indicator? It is 4636.12 AA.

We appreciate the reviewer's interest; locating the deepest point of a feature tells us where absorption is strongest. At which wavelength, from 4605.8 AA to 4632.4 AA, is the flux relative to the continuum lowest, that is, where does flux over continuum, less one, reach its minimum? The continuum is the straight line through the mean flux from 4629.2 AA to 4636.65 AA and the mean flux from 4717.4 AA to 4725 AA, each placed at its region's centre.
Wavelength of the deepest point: 4627.58 AA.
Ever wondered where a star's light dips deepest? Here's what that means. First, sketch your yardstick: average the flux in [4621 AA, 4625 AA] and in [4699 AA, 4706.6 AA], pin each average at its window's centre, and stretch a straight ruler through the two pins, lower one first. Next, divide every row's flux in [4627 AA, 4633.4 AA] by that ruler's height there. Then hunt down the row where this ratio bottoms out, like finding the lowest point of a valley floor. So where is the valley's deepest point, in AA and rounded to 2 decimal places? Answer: 4627.58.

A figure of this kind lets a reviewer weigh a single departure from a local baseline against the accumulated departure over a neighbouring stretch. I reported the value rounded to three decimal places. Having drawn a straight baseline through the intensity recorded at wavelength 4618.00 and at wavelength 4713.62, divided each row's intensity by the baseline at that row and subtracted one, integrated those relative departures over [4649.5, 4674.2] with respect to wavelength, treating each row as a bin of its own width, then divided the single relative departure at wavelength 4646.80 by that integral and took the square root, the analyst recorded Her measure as 0.139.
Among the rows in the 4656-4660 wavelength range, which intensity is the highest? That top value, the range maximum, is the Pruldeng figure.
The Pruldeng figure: 7.675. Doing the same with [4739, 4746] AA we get 7.024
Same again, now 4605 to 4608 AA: 6.135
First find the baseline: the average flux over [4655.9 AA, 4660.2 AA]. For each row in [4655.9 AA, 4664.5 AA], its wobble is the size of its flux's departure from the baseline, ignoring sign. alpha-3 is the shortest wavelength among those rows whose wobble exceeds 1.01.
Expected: 4656.44 AA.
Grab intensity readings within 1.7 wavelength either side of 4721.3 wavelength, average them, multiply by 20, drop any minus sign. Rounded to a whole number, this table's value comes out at 125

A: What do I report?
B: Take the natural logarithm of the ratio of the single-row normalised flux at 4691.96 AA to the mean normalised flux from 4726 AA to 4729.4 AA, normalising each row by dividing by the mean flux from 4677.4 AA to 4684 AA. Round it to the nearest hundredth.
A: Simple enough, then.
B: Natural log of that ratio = 0.11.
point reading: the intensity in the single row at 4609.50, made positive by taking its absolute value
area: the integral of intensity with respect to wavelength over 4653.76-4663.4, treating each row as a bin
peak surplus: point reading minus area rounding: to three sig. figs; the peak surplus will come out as -52.1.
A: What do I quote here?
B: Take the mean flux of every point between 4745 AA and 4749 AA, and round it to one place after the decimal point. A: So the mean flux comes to 6.7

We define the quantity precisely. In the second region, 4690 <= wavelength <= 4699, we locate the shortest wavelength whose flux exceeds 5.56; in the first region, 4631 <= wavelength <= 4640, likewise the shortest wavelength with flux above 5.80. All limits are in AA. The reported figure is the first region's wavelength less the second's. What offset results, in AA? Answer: -58.0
